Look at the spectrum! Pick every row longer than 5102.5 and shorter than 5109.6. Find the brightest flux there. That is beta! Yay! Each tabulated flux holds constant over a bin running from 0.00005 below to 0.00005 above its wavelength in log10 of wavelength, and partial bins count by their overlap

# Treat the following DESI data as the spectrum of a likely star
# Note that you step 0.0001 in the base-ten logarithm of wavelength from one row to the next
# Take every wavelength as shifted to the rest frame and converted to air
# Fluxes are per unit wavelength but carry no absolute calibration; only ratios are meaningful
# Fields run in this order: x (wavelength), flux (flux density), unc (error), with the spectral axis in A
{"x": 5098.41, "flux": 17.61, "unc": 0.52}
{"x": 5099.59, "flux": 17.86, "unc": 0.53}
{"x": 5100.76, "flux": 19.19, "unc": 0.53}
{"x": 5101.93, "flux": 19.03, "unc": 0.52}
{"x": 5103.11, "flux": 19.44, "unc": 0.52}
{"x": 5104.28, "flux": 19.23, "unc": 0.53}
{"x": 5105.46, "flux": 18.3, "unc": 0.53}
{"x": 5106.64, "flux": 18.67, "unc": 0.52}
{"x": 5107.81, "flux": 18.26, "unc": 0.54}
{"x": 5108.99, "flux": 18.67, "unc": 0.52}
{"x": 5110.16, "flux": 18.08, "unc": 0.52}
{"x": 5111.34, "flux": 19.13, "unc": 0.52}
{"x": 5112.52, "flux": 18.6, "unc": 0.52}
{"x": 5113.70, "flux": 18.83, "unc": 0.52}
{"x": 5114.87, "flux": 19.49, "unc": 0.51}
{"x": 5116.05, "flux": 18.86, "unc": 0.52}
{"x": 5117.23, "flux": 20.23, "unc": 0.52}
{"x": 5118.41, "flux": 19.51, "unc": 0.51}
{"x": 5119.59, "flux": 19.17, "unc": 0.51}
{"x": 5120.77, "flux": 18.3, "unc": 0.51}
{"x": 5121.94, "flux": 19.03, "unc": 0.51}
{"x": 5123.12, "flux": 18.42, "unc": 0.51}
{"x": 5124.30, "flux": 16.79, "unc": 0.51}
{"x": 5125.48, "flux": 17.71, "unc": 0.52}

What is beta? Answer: 19.44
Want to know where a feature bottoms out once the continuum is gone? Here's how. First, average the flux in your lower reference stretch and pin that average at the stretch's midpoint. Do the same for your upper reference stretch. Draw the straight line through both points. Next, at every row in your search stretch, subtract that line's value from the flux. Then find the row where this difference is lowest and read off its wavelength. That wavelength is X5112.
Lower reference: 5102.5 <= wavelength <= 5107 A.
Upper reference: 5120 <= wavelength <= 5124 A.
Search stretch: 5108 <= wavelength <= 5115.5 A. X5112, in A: 5110.16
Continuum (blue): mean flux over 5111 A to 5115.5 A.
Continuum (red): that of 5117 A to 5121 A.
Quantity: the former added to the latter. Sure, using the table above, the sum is 38.3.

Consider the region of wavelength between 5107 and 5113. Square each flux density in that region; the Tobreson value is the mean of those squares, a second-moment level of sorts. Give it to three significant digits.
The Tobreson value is 344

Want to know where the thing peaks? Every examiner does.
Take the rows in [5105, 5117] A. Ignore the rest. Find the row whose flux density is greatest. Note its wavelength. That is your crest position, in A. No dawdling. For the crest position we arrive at 5114.87 A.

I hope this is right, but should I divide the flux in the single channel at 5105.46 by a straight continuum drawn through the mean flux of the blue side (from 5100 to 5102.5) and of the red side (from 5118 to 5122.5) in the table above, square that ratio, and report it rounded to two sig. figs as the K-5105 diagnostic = 0.92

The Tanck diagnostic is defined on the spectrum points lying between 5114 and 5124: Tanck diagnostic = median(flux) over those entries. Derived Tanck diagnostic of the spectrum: 19.1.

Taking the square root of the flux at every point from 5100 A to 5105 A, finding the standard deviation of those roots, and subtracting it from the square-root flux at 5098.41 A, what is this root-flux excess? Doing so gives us 4.18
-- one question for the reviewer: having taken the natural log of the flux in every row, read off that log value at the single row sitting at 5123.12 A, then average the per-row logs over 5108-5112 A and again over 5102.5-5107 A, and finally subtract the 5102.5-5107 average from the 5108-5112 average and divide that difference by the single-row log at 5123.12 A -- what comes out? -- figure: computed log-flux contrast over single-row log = -0.005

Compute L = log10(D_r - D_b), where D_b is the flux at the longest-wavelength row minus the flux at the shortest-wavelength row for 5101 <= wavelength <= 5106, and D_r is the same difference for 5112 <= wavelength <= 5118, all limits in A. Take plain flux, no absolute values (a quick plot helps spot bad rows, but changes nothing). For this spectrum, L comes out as 0.4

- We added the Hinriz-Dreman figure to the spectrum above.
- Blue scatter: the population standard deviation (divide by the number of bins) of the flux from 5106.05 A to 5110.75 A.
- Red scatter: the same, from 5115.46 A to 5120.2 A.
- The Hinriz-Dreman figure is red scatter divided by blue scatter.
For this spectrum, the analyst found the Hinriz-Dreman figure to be 2.0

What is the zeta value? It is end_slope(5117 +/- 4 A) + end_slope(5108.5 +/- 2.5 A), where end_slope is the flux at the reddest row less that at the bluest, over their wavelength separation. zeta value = -0.24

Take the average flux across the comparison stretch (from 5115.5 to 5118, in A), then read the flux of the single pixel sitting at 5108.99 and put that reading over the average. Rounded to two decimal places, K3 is 0.96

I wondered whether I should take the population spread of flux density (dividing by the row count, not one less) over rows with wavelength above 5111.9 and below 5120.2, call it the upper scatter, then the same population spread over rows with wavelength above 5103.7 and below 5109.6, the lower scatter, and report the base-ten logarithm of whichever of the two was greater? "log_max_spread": -0.290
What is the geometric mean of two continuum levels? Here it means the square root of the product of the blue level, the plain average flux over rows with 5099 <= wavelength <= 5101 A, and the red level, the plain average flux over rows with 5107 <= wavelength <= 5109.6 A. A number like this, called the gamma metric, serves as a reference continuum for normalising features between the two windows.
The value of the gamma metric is 18.5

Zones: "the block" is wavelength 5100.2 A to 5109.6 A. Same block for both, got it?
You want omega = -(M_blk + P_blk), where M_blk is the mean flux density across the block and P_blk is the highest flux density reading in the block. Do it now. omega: -38.3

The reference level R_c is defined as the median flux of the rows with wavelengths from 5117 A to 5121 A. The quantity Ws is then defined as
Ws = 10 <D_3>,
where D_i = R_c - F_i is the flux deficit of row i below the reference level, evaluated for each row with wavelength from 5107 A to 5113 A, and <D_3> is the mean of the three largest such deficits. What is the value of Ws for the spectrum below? 10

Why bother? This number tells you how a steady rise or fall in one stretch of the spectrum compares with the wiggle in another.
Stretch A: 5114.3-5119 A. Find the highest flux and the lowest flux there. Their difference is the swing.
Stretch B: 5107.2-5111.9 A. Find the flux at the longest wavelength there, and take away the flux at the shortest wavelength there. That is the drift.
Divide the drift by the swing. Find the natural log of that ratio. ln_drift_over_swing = -0.45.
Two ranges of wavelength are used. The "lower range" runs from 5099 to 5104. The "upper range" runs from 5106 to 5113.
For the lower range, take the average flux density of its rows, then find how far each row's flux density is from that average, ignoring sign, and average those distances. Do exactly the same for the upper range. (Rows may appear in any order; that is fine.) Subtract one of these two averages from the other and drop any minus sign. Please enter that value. 0.24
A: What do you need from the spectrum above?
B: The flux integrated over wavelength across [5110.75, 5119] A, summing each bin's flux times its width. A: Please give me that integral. 159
